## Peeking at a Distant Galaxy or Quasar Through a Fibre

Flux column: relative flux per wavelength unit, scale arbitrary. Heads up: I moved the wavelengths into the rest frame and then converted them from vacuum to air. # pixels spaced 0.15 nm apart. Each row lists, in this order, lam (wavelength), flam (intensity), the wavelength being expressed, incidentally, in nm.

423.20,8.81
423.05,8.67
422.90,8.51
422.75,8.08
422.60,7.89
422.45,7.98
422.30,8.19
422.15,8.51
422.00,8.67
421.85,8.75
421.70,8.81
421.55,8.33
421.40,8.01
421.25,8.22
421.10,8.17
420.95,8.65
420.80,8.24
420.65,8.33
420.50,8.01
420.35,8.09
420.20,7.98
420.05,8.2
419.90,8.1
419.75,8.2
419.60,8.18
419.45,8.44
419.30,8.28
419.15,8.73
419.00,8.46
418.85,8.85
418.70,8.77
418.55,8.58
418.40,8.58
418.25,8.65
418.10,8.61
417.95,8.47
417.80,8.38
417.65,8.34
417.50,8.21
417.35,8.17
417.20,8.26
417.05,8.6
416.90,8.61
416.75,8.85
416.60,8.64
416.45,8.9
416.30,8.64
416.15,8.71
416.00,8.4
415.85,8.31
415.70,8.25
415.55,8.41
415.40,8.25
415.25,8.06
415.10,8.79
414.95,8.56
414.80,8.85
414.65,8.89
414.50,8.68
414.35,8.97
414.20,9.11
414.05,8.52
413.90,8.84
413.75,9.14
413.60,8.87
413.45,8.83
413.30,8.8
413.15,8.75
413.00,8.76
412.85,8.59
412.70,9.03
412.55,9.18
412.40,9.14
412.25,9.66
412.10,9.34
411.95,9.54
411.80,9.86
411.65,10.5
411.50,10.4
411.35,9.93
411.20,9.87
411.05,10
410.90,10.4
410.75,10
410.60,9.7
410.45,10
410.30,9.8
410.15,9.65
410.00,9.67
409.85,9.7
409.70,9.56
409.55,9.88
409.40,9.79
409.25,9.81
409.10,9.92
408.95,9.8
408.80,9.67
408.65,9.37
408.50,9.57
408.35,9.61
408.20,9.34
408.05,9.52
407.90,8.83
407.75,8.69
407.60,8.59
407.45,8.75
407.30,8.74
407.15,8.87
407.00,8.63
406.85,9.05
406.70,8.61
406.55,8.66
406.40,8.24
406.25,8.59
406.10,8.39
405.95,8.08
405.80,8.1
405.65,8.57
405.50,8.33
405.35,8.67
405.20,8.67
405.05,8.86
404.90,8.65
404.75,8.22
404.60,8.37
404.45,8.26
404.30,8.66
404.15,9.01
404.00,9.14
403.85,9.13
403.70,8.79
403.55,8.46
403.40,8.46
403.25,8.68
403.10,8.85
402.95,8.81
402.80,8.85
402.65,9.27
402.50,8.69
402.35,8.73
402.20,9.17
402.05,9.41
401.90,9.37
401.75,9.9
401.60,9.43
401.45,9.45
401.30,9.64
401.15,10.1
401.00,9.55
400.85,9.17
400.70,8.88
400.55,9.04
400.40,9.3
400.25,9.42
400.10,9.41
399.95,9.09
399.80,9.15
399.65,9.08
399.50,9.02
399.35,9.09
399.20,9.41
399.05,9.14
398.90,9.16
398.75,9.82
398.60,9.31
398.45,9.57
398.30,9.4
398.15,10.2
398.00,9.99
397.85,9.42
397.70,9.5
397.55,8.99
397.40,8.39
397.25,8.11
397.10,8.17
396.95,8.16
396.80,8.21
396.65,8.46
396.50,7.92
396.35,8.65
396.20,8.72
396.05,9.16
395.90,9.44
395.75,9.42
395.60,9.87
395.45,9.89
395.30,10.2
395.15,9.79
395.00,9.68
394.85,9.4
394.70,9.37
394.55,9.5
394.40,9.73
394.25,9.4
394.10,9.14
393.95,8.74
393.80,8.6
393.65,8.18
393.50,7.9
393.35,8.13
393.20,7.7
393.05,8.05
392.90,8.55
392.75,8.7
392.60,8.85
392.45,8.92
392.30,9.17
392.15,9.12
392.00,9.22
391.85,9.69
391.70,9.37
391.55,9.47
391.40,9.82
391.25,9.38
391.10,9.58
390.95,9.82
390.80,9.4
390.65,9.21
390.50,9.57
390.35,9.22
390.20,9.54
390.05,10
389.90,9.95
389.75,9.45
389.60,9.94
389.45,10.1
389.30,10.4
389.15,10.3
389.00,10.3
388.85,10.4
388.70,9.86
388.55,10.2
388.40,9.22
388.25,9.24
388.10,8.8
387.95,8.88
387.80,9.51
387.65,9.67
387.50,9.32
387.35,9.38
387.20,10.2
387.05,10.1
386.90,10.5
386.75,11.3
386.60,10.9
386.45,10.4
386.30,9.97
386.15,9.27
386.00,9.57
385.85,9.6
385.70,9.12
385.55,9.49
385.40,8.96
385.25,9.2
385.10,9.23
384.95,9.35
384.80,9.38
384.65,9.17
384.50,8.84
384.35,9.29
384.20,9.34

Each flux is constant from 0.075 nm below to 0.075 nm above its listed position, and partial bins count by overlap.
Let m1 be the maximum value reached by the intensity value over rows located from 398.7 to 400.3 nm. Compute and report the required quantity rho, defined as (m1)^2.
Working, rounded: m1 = 9.82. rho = 96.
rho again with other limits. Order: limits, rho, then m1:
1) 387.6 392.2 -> 108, 10.4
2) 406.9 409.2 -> 98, 9.92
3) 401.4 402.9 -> 98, 9.9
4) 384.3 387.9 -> 128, 11.3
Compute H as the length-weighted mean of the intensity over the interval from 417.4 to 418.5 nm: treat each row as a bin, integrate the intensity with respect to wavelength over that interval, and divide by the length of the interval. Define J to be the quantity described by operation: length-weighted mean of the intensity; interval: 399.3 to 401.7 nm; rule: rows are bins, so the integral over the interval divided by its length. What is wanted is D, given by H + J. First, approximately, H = 8.46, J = 9.31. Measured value 17.8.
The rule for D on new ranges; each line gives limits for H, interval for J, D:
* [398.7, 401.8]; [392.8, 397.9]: 18.2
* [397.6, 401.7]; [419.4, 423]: 17.7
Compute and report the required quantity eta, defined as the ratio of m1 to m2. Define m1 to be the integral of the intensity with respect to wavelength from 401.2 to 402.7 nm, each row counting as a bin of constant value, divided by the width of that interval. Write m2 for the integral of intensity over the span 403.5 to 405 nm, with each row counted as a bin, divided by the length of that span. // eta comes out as 1.07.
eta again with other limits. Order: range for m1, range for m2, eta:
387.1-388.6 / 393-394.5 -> 1.10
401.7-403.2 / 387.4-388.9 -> 0.96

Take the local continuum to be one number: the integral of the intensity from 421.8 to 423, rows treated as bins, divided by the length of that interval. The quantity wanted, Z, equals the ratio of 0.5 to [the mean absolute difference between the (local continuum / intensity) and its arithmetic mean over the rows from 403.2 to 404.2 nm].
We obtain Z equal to 19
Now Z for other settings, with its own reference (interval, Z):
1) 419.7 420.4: 58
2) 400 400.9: 29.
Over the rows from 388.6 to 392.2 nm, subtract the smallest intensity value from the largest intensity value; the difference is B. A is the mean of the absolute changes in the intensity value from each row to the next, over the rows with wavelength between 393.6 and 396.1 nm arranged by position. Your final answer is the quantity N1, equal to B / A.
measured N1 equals 5.4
